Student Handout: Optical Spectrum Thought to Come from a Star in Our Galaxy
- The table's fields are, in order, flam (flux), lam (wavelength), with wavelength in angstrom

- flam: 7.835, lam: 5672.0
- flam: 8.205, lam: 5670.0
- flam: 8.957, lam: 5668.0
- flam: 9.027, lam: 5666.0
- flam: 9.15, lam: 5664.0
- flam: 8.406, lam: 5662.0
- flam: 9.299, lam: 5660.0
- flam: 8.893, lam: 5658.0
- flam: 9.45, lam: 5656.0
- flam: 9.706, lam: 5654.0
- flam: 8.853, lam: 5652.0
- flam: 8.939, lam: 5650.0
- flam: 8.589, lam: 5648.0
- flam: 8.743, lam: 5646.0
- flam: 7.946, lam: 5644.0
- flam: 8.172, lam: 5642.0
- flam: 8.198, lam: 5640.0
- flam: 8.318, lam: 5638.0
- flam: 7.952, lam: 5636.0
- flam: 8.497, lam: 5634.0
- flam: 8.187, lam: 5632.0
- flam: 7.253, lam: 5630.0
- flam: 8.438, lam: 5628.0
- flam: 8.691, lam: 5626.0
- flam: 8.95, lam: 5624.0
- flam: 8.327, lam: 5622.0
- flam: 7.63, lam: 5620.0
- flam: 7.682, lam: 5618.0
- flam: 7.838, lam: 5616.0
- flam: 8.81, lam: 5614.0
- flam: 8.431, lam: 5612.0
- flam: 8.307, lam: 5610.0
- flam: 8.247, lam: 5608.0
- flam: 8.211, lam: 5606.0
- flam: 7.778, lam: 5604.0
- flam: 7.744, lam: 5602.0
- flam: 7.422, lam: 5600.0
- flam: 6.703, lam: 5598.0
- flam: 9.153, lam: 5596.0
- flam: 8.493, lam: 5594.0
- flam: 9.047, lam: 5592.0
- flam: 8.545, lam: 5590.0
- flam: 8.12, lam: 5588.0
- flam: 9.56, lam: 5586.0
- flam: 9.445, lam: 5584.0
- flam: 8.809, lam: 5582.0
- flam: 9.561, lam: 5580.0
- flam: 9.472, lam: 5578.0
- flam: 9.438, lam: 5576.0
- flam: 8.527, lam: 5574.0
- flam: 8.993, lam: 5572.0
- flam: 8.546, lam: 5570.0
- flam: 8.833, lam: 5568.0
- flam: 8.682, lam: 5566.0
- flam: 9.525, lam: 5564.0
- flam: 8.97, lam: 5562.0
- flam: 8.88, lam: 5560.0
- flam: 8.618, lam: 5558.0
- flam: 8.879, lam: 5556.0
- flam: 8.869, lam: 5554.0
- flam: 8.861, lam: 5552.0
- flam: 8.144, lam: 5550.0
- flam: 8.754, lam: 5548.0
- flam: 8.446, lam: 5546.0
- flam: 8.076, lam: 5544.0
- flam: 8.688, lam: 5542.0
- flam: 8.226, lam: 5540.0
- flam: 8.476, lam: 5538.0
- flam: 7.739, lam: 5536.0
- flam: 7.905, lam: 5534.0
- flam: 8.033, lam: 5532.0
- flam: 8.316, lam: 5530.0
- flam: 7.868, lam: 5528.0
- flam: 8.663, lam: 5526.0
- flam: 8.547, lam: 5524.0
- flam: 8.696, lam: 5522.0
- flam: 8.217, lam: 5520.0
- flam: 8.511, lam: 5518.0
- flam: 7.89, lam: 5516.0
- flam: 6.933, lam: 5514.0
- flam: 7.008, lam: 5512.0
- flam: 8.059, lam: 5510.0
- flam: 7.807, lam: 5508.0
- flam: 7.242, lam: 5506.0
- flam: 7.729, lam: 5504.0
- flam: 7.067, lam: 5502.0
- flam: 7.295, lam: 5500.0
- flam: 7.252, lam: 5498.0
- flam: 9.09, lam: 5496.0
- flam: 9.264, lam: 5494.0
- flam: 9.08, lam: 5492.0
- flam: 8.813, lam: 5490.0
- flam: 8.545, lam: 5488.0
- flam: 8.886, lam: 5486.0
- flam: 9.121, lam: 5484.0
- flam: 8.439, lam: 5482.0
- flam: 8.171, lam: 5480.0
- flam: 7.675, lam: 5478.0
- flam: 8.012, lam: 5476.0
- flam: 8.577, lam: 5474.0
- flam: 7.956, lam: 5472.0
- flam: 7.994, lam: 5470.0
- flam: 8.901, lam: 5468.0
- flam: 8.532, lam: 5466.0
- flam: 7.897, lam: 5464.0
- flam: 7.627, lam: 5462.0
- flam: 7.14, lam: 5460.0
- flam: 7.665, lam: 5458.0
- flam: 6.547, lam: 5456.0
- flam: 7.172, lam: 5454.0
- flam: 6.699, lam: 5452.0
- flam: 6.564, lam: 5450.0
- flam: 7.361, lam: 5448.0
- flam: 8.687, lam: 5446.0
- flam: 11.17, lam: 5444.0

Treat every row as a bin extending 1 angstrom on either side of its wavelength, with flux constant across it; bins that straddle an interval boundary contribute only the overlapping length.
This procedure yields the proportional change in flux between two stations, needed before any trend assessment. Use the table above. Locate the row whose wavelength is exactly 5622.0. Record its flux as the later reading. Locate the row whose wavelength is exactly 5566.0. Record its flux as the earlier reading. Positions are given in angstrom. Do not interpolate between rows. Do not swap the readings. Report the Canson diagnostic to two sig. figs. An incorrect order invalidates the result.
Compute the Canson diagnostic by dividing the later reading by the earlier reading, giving 0.96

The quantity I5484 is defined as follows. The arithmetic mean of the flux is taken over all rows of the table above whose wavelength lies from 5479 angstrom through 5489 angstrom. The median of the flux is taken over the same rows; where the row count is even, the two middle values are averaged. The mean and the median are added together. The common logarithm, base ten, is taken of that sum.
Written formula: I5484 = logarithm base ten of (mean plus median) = 1.23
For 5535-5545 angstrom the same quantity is 1.22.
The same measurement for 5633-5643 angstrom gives 1.22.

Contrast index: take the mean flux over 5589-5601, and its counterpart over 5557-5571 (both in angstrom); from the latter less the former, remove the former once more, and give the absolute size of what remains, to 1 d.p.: 7.6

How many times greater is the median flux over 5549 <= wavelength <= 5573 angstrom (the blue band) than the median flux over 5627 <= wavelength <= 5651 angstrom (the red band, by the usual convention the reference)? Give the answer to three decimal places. 1.074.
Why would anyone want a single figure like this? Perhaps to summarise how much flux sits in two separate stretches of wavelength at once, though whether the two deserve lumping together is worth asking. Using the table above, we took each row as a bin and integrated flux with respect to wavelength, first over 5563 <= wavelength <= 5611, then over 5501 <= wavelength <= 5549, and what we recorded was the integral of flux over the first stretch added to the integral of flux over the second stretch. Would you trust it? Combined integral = 800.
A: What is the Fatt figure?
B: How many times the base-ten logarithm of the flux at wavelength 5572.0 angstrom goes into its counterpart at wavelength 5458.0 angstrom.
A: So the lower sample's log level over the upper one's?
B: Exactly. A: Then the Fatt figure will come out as 0.93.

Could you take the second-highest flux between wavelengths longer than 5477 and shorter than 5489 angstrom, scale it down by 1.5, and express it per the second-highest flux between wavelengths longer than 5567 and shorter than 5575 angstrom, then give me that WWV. 0.671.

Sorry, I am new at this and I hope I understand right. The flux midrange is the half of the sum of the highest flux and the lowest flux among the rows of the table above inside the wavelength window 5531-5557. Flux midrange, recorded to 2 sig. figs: 8.3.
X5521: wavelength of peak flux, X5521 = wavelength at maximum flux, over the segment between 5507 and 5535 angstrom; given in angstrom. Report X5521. 5522.0 angstrom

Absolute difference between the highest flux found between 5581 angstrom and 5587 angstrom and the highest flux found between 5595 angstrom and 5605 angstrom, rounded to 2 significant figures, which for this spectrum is 0.41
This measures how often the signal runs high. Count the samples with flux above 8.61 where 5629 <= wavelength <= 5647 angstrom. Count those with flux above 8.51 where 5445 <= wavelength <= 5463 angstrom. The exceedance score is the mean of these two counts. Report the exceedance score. 1.0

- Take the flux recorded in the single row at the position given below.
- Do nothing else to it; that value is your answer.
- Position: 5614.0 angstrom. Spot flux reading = 8.81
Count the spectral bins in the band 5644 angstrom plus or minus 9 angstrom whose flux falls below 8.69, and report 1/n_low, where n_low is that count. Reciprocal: 0.17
